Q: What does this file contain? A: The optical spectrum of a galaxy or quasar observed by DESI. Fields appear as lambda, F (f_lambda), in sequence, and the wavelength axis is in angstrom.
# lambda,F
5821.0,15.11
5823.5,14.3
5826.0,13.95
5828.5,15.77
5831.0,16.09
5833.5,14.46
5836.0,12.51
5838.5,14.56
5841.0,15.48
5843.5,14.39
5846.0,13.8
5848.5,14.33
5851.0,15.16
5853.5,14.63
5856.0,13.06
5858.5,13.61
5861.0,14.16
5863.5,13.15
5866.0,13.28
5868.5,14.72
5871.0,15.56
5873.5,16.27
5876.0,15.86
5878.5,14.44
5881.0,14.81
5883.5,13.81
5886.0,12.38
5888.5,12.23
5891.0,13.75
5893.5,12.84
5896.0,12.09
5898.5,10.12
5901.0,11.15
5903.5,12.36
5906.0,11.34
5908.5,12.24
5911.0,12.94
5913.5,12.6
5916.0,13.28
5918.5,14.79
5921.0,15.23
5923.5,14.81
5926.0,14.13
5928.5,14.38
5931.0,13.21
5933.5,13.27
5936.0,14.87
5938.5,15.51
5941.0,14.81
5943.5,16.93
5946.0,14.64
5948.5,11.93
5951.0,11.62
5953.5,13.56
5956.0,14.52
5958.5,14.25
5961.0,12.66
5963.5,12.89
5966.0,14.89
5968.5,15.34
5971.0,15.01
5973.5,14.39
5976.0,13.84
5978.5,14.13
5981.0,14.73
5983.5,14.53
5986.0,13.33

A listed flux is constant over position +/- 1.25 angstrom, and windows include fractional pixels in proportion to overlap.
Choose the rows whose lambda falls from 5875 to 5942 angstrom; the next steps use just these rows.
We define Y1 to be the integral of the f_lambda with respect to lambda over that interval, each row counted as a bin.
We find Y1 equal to 900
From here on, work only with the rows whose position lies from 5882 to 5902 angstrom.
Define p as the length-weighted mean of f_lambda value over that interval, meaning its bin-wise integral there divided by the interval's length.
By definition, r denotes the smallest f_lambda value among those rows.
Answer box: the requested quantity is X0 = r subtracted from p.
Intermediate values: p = 12.3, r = 10.12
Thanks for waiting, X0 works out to 2.2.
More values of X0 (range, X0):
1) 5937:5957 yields 2.6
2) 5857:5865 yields 0.5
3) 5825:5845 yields 2.1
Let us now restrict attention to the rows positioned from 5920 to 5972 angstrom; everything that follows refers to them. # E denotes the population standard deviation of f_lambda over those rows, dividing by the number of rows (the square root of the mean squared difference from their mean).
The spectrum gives 1.24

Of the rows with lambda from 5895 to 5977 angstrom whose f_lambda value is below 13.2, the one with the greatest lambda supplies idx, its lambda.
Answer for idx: 5963.5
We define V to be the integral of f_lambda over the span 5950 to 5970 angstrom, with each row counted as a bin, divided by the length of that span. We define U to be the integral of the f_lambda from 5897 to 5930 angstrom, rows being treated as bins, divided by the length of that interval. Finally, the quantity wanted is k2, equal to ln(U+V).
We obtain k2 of 3.29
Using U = 13.0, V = 13.8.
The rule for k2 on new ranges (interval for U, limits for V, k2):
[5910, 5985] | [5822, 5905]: 3.33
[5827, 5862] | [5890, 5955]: 3.33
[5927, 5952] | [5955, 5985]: 3.35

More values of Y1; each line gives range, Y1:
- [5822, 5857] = 507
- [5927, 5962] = 491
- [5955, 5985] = 428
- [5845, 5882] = 535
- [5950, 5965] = 200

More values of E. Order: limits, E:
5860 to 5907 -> 1.63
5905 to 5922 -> 1.28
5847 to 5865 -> 0.72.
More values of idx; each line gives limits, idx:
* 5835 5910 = 5908.5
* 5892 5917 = 5913.5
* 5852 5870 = 5863.5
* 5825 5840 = 5836.0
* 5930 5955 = 5951.0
